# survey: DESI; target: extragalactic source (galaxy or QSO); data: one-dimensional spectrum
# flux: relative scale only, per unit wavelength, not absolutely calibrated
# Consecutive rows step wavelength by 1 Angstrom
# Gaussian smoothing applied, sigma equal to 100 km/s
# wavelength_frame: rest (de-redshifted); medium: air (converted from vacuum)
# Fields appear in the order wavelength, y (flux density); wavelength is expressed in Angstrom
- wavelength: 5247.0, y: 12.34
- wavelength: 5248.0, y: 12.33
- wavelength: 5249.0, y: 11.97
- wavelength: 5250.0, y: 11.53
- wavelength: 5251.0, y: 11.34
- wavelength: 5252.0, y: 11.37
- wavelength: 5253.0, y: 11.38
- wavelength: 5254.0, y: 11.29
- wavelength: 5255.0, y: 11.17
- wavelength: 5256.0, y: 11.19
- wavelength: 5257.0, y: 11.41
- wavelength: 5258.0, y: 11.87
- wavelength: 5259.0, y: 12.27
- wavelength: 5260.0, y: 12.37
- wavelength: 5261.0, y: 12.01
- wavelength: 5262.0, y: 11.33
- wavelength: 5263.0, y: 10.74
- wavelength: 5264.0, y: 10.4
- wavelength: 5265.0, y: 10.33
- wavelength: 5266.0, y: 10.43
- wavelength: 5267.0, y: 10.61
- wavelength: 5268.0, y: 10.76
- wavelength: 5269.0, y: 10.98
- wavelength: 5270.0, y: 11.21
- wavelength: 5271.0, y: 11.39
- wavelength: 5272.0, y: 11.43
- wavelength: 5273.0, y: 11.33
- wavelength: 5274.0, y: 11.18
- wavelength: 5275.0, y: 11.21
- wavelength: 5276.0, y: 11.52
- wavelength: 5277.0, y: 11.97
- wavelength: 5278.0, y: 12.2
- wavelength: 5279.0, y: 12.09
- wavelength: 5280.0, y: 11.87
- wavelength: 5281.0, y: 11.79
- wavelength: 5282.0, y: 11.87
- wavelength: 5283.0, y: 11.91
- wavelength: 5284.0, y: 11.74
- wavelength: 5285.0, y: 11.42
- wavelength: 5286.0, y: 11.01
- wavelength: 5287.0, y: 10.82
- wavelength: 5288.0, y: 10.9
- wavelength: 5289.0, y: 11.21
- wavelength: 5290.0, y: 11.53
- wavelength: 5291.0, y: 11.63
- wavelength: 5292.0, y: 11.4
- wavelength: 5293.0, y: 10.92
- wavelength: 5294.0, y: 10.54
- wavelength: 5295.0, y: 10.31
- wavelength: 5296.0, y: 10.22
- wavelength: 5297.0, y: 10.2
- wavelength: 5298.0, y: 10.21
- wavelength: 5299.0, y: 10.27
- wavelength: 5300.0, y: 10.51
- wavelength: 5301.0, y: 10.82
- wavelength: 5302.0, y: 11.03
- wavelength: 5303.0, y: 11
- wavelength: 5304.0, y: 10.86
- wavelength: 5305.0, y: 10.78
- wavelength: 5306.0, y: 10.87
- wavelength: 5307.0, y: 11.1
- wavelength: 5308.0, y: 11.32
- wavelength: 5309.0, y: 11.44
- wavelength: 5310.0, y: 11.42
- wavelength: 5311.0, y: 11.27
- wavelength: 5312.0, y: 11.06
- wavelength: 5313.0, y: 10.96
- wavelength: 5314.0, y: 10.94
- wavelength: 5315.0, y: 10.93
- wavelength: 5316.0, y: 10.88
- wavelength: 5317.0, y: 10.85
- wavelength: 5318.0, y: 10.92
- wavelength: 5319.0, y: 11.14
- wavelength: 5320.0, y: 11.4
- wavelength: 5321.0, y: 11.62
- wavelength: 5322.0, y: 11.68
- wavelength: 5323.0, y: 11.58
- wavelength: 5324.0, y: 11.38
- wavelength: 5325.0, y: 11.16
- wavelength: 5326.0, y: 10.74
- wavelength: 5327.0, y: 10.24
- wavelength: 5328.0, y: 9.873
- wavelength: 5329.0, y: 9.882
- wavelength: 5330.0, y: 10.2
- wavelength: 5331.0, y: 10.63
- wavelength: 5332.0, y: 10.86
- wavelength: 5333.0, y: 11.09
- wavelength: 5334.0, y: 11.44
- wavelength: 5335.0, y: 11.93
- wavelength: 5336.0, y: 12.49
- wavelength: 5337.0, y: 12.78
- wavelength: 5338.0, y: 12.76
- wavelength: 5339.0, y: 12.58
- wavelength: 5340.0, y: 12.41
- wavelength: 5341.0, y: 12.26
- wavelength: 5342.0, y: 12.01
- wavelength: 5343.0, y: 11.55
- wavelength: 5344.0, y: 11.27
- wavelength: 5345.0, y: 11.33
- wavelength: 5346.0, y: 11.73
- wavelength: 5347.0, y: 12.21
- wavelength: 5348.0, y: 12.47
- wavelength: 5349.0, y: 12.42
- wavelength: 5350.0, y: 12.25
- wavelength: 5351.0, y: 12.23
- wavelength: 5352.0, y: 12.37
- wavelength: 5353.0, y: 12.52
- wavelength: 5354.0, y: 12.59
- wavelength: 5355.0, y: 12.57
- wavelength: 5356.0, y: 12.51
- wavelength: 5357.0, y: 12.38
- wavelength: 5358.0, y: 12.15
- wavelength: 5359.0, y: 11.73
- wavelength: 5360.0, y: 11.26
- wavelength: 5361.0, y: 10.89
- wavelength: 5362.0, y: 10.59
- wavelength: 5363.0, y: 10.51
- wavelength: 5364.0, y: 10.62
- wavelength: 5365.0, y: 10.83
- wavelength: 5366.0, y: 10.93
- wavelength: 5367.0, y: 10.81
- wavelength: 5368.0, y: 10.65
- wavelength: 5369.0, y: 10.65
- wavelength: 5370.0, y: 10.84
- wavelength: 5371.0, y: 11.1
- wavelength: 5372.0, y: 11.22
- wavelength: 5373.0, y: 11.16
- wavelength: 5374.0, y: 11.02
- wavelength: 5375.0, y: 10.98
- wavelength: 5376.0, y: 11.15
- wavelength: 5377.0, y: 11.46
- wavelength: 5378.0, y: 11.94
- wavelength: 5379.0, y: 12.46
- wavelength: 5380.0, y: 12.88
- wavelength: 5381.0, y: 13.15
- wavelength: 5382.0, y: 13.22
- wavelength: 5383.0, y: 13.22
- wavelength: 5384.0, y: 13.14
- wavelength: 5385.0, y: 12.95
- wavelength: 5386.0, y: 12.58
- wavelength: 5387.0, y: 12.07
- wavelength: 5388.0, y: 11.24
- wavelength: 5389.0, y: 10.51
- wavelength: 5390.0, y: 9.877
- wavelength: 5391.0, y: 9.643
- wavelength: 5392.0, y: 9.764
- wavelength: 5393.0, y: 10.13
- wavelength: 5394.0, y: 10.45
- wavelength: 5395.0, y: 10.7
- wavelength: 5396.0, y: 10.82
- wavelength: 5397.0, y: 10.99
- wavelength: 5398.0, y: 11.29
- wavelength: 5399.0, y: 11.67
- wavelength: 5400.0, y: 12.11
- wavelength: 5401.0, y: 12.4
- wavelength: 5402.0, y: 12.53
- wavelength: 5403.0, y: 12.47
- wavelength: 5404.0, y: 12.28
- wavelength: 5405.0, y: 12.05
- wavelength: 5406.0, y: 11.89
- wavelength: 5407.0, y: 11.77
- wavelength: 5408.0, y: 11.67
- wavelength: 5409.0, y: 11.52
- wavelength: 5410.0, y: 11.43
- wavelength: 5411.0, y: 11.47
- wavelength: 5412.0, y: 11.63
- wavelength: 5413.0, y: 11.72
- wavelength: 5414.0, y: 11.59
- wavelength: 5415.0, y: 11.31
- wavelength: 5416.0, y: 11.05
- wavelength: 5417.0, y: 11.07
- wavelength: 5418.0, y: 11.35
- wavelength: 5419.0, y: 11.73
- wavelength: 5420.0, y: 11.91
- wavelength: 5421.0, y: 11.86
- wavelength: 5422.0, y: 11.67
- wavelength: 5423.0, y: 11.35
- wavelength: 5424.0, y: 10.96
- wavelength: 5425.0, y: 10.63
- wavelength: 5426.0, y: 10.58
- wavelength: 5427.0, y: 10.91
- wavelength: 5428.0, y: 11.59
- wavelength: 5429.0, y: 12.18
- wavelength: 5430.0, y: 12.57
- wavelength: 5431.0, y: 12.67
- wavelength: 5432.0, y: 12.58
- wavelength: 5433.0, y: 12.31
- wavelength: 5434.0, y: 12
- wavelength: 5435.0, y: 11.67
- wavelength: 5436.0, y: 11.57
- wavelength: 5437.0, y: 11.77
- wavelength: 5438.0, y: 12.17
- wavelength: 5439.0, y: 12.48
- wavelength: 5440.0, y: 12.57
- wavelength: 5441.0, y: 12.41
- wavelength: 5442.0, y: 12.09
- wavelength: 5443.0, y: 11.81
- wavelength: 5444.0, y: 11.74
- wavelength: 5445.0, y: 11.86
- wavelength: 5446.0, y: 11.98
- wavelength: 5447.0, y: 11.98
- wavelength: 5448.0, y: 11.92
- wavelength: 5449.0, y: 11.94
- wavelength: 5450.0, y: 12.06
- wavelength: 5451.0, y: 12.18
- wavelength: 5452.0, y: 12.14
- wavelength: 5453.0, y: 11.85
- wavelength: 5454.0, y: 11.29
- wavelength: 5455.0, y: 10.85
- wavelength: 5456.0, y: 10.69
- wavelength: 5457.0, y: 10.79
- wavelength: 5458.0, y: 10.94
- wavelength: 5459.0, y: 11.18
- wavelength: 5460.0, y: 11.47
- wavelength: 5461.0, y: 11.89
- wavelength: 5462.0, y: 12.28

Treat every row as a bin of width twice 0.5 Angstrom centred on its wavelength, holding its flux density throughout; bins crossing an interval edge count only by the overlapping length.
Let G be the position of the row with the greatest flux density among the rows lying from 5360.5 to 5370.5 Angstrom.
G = 5366.0 Angstrom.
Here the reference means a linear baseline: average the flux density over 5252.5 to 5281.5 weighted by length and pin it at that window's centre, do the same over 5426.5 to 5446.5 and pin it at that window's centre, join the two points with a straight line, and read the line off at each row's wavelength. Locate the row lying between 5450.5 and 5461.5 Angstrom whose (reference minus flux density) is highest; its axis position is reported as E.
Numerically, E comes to 5456.0 Angstrom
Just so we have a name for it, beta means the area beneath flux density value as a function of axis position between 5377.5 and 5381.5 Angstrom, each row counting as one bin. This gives 50.4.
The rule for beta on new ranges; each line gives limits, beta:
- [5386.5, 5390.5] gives 43.7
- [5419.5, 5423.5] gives 46.8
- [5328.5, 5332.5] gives 41.6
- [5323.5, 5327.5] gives 43.5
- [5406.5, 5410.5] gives 46.4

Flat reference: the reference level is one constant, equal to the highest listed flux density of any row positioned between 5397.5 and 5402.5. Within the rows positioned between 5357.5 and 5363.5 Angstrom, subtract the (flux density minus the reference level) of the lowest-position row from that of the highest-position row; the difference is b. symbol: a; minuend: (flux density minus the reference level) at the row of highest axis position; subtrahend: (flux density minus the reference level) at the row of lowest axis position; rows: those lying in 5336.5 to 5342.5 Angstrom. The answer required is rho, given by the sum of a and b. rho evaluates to -2.4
